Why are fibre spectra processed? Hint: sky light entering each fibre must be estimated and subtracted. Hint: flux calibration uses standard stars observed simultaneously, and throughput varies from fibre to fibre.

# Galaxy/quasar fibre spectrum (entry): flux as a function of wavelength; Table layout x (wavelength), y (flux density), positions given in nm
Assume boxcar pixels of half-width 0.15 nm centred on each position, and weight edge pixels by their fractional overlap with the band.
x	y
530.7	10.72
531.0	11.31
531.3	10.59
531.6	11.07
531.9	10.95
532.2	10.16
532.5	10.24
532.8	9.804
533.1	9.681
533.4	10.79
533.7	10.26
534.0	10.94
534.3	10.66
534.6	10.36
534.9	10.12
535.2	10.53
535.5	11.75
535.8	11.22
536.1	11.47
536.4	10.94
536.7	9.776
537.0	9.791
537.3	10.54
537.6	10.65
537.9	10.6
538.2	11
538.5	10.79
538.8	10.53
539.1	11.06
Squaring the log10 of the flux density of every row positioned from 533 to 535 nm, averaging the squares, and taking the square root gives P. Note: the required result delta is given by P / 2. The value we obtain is 0.508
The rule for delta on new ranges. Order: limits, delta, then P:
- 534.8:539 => 0.514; 1.03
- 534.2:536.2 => 0.518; 1.04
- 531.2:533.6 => 0.509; 1.02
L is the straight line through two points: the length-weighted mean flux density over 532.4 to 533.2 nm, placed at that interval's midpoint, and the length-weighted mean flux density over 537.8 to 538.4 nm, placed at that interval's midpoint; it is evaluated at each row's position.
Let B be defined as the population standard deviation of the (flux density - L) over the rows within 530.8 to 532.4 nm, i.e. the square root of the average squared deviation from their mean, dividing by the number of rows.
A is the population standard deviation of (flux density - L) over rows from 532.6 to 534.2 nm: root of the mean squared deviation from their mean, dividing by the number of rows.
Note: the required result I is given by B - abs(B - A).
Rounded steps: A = 0.45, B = 0.46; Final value 0.45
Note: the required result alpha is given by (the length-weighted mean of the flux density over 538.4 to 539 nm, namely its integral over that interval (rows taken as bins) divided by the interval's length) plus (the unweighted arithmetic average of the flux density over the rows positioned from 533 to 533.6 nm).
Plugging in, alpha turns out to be 20.9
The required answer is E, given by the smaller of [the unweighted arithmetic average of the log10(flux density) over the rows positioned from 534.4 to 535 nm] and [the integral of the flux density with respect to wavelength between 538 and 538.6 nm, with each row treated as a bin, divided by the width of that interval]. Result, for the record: 1.01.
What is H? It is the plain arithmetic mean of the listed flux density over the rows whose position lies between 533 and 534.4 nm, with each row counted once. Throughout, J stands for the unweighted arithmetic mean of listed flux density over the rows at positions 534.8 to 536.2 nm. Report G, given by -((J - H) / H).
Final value -0.05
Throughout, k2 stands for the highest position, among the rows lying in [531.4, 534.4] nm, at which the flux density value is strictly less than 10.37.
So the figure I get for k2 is 533.7 nm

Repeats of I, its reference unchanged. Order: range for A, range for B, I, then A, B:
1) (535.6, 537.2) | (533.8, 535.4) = -0.12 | 0.78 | 0.33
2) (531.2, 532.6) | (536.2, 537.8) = 0.41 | 0.41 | 0.47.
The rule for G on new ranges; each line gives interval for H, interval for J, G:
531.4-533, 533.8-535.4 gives -0.01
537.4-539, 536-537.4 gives 0.02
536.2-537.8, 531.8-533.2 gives 0.02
